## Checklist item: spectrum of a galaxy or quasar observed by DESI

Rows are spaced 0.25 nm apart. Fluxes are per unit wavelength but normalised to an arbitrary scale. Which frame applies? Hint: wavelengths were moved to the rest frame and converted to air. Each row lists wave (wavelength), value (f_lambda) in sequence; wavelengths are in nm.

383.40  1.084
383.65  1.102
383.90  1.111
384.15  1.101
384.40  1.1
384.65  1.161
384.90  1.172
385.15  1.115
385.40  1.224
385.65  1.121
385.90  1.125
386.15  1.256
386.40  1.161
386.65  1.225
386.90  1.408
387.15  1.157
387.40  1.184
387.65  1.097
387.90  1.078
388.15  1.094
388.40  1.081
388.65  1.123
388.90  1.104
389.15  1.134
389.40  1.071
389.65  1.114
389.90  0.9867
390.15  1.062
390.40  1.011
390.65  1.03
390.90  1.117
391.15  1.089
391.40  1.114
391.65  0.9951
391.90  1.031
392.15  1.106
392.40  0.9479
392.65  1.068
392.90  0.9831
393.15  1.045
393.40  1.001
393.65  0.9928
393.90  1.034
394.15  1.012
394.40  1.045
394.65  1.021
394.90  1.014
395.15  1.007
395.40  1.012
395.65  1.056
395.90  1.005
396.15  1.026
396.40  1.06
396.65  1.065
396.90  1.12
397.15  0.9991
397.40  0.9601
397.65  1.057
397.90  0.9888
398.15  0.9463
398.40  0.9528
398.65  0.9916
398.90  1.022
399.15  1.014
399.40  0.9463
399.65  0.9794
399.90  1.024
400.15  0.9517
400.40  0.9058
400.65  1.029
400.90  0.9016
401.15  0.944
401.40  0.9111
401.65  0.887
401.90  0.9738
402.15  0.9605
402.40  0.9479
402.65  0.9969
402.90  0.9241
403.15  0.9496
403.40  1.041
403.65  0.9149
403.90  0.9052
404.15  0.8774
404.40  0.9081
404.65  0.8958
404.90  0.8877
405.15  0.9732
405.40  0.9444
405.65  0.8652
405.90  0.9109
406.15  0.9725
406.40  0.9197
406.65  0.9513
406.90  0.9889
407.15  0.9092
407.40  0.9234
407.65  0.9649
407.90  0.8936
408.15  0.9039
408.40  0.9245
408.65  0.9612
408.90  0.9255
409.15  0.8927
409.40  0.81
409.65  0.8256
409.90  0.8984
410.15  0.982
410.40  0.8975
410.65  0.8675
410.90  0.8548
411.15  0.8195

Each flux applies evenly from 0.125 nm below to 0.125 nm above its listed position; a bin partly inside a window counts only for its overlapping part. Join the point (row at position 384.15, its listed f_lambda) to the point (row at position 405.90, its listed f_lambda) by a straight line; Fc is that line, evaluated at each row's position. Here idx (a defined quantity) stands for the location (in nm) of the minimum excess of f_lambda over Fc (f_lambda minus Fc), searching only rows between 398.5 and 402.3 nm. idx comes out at 401.65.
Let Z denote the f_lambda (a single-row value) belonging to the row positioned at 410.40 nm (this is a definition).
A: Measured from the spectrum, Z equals 0.8975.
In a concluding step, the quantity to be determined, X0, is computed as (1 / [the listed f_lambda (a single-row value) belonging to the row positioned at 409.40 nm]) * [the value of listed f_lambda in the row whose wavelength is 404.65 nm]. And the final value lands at 1.1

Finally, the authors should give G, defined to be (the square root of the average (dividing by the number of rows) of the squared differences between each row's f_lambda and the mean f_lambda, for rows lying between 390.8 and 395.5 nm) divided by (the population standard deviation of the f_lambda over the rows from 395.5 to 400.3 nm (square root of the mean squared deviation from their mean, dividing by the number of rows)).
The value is 0.97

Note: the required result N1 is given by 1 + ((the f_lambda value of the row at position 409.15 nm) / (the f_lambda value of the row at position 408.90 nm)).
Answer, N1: 1.965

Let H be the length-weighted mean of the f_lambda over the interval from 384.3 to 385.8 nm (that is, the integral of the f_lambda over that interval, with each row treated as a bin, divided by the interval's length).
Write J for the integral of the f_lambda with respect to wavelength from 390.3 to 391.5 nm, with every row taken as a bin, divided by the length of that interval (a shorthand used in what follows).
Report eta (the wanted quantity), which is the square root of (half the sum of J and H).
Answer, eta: 1.05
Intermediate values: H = 1.15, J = 1.07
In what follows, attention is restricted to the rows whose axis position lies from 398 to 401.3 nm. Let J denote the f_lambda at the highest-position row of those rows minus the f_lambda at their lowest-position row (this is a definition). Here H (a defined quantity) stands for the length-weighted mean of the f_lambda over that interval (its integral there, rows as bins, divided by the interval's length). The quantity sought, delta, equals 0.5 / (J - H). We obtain -0.514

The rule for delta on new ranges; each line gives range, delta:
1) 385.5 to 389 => -0.425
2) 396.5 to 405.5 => -0.461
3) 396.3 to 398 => -0.452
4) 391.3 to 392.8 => -0.460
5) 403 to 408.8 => -0.545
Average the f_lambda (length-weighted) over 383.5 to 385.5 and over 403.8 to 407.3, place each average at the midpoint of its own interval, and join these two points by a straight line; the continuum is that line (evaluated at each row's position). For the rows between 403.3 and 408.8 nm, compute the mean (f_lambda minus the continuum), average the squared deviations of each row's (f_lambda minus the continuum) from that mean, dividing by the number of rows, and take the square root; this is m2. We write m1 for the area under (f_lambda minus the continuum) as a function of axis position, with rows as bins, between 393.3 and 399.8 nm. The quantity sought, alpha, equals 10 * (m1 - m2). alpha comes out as -0.4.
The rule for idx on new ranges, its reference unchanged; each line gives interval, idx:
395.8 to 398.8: 398.15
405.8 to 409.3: 405.90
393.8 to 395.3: 394.15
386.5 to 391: 389.90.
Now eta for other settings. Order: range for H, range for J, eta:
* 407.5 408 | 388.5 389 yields 1.01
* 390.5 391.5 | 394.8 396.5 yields 1.03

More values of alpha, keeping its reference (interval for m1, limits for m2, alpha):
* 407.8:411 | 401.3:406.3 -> 0.0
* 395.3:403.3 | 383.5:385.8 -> -0.5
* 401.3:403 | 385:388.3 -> -1.1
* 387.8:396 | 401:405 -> -1.4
